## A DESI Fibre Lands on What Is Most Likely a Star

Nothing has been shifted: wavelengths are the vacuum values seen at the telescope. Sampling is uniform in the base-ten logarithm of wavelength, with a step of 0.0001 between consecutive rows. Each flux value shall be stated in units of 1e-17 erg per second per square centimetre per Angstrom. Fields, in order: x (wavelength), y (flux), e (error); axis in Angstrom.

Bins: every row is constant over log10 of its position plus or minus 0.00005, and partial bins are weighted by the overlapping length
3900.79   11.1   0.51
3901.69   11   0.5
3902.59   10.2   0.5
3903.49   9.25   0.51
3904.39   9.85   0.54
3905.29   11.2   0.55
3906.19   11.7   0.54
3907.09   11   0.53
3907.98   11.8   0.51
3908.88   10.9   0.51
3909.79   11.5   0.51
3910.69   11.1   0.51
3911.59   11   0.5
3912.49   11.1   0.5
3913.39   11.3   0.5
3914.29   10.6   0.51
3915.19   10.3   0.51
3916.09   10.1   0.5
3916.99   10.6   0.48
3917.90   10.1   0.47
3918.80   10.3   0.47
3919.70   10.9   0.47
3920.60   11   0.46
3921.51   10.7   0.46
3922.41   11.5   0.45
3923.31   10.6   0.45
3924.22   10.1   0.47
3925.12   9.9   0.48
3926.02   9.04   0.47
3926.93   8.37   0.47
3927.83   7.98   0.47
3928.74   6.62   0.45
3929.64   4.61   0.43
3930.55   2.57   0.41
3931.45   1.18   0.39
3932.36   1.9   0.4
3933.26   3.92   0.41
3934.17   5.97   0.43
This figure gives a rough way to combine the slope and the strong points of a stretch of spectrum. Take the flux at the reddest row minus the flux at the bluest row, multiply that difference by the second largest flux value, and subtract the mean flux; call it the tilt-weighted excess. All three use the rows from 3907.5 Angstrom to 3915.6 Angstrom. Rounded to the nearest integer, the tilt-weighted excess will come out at -28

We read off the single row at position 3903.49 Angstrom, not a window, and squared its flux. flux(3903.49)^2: 86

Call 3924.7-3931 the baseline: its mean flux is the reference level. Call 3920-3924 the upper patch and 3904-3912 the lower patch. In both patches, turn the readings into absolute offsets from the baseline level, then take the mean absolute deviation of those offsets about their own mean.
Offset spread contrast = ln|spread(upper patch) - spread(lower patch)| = -2.5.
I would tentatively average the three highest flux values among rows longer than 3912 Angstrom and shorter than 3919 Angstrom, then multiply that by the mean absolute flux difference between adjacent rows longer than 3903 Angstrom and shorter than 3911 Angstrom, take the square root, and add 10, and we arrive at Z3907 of 12.8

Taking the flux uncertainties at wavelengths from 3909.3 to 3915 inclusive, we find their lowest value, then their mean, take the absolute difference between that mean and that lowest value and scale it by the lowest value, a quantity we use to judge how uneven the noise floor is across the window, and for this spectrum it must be 0.010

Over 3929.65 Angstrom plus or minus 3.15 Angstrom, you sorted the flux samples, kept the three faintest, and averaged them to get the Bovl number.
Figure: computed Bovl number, 1.9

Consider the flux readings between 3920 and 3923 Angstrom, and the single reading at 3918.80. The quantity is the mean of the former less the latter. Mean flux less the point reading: 1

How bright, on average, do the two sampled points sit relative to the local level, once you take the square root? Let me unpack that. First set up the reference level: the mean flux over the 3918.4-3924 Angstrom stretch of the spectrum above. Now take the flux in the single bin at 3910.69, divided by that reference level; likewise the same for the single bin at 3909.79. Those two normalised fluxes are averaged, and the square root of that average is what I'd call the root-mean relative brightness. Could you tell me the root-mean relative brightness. 1.02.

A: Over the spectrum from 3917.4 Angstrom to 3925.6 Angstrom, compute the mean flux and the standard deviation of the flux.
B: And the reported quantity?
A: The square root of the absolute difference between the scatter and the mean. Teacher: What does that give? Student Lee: 3.17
